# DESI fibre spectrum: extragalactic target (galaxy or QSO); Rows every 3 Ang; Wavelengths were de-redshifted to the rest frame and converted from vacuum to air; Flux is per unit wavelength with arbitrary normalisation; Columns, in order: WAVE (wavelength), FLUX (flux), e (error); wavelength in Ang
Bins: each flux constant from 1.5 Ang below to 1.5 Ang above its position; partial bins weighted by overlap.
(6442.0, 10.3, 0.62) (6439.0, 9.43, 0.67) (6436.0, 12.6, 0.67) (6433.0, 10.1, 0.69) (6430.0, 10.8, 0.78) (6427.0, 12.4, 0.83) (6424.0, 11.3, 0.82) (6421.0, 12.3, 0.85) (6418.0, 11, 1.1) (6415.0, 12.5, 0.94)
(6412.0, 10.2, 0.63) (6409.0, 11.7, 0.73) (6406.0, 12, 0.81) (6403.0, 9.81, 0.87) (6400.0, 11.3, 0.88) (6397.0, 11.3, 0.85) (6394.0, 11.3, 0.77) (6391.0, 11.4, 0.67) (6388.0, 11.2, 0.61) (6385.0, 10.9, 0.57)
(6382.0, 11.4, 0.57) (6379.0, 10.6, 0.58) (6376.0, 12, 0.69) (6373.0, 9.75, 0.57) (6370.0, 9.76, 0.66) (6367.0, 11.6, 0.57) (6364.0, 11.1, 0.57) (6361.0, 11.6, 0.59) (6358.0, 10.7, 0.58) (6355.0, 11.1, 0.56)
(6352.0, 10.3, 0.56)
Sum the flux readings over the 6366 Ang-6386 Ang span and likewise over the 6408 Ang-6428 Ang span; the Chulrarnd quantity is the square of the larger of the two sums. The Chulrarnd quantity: 6626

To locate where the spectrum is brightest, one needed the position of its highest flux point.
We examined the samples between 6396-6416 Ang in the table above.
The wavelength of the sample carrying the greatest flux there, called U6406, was 6415.0 Ang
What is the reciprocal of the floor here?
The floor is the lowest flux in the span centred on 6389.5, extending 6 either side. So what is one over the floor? 0.092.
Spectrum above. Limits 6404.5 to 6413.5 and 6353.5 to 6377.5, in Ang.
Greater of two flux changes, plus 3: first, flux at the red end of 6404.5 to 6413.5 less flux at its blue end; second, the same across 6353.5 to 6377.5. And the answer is 3.9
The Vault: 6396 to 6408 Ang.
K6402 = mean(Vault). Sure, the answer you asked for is 11.1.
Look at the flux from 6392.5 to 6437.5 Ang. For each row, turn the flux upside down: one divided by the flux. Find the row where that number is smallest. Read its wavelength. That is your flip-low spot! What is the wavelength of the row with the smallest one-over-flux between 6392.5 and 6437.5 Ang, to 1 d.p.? 6436.0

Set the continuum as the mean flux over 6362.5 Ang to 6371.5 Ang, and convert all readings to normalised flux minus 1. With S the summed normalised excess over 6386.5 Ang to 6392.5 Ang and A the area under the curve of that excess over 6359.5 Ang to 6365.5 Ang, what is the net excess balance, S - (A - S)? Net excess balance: -0.1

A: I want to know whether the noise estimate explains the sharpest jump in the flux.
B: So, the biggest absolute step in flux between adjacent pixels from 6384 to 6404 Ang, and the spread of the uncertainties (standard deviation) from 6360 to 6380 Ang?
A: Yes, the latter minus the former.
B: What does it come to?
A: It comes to -1.4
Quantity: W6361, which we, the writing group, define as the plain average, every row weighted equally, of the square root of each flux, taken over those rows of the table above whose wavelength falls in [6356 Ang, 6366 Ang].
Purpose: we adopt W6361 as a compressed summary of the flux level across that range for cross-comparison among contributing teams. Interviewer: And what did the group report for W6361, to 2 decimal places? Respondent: 3.34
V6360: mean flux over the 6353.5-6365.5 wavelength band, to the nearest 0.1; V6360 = 11.1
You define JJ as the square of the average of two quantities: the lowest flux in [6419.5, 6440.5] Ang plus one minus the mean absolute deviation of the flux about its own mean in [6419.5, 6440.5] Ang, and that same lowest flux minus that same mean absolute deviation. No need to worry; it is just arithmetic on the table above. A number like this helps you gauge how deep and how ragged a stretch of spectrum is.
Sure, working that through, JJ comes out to 80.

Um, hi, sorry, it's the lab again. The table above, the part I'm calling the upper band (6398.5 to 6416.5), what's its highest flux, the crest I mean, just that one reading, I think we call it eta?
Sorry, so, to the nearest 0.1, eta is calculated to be 12.5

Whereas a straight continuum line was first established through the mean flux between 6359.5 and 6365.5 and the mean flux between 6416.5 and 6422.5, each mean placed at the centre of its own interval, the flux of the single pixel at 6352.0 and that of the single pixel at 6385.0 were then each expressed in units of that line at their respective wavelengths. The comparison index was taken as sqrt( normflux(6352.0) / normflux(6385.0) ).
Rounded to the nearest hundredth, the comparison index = 0.98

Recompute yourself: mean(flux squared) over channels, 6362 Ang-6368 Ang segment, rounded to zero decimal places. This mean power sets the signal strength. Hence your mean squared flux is 129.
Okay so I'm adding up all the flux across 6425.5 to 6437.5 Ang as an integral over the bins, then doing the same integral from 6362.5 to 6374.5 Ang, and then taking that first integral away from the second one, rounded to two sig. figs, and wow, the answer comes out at -11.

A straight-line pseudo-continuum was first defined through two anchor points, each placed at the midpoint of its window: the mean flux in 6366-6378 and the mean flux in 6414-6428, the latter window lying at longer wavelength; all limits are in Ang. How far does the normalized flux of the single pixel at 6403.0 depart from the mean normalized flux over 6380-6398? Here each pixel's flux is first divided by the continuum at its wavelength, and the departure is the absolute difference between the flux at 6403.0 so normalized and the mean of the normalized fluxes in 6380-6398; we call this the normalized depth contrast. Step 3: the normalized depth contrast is 0.15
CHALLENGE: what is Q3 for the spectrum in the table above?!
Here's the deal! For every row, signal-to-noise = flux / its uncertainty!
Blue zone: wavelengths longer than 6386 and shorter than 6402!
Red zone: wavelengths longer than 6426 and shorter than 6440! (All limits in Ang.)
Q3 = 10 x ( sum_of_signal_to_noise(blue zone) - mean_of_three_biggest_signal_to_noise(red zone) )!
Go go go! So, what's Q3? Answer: 601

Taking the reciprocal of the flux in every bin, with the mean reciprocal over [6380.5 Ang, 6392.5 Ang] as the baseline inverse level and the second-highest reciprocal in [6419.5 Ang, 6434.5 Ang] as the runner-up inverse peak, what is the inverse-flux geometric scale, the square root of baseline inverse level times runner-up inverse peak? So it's 0.0908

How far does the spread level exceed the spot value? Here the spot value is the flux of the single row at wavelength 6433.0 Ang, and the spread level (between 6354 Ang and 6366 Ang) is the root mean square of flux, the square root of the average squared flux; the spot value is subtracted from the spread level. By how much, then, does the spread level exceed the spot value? 1.03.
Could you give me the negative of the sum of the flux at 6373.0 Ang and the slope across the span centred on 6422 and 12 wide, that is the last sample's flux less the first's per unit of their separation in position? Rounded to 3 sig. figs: -9.91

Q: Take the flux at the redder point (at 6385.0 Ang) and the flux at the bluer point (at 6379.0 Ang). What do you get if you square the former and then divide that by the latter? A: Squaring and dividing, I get 11.2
